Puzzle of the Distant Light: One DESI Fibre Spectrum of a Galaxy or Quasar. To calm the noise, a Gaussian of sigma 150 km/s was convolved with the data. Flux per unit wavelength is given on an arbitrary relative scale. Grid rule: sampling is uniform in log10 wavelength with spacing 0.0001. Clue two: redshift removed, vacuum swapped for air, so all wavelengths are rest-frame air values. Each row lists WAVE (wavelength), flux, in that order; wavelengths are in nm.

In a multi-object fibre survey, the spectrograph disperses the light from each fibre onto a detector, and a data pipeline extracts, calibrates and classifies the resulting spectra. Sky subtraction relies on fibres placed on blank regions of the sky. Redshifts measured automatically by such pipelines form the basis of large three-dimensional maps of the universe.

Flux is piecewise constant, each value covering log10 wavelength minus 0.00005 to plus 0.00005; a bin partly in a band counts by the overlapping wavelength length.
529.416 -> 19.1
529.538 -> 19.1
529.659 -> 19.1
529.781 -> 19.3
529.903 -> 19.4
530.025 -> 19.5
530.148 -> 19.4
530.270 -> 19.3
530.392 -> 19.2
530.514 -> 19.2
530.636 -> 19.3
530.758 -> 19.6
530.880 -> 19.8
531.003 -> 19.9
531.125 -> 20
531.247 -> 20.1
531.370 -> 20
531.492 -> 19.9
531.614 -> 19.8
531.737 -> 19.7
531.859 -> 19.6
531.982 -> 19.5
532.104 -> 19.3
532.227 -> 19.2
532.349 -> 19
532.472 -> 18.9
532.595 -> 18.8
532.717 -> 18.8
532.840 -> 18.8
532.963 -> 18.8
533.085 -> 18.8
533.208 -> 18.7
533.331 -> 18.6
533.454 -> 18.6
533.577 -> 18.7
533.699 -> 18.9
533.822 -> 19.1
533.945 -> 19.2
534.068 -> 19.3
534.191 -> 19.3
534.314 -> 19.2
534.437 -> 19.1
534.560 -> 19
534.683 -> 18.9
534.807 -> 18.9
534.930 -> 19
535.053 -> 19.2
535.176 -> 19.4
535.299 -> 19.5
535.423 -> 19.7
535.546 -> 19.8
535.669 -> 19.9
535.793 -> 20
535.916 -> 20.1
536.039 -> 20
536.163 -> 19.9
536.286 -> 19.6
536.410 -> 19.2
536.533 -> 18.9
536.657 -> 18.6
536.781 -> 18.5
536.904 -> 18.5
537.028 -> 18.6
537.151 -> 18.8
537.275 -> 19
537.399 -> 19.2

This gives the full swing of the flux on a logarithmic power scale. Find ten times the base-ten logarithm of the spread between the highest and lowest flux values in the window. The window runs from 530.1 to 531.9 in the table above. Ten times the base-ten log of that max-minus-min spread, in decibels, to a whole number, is 0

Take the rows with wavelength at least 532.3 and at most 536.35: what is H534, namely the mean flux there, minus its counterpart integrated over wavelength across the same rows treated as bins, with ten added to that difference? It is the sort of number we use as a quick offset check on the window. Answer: -49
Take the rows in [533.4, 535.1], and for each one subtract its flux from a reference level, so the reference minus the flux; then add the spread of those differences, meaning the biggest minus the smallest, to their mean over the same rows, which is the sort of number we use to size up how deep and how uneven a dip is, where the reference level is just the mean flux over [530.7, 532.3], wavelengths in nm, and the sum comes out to 1.4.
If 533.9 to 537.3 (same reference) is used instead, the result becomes 2.1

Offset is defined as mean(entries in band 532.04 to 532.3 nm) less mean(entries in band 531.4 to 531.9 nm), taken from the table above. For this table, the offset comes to -0.5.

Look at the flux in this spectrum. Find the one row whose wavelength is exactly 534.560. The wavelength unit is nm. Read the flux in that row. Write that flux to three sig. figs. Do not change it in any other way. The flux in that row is 19.0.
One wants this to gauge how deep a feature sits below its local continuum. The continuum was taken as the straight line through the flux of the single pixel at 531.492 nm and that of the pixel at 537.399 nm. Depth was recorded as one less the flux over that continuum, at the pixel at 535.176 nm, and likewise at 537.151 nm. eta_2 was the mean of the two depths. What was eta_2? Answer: 0.013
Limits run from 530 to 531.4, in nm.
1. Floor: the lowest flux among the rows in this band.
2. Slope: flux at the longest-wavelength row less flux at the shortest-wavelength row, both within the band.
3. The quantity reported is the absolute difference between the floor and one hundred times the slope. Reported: 31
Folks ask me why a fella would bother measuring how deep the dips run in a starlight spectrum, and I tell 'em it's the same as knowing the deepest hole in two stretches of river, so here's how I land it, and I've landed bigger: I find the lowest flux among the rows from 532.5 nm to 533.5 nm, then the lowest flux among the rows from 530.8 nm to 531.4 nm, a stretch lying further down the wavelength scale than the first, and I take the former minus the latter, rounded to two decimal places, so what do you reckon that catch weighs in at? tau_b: -1.20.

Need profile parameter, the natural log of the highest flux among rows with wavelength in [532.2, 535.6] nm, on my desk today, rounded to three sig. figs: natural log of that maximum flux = 2.99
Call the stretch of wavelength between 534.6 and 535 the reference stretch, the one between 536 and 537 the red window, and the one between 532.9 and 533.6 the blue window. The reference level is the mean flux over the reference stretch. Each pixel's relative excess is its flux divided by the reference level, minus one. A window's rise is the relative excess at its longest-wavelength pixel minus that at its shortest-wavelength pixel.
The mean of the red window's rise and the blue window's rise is -0.042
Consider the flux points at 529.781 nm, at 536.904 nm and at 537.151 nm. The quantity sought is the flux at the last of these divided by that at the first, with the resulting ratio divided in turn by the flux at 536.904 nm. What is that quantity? 0.0527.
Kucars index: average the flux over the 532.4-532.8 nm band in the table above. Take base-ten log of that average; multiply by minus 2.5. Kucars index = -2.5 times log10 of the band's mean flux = -3.19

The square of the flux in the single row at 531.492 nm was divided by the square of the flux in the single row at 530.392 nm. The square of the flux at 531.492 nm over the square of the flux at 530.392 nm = 1.07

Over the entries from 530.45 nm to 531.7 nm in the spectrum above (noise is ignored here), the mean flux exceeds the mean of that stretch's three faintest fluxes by 0.39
